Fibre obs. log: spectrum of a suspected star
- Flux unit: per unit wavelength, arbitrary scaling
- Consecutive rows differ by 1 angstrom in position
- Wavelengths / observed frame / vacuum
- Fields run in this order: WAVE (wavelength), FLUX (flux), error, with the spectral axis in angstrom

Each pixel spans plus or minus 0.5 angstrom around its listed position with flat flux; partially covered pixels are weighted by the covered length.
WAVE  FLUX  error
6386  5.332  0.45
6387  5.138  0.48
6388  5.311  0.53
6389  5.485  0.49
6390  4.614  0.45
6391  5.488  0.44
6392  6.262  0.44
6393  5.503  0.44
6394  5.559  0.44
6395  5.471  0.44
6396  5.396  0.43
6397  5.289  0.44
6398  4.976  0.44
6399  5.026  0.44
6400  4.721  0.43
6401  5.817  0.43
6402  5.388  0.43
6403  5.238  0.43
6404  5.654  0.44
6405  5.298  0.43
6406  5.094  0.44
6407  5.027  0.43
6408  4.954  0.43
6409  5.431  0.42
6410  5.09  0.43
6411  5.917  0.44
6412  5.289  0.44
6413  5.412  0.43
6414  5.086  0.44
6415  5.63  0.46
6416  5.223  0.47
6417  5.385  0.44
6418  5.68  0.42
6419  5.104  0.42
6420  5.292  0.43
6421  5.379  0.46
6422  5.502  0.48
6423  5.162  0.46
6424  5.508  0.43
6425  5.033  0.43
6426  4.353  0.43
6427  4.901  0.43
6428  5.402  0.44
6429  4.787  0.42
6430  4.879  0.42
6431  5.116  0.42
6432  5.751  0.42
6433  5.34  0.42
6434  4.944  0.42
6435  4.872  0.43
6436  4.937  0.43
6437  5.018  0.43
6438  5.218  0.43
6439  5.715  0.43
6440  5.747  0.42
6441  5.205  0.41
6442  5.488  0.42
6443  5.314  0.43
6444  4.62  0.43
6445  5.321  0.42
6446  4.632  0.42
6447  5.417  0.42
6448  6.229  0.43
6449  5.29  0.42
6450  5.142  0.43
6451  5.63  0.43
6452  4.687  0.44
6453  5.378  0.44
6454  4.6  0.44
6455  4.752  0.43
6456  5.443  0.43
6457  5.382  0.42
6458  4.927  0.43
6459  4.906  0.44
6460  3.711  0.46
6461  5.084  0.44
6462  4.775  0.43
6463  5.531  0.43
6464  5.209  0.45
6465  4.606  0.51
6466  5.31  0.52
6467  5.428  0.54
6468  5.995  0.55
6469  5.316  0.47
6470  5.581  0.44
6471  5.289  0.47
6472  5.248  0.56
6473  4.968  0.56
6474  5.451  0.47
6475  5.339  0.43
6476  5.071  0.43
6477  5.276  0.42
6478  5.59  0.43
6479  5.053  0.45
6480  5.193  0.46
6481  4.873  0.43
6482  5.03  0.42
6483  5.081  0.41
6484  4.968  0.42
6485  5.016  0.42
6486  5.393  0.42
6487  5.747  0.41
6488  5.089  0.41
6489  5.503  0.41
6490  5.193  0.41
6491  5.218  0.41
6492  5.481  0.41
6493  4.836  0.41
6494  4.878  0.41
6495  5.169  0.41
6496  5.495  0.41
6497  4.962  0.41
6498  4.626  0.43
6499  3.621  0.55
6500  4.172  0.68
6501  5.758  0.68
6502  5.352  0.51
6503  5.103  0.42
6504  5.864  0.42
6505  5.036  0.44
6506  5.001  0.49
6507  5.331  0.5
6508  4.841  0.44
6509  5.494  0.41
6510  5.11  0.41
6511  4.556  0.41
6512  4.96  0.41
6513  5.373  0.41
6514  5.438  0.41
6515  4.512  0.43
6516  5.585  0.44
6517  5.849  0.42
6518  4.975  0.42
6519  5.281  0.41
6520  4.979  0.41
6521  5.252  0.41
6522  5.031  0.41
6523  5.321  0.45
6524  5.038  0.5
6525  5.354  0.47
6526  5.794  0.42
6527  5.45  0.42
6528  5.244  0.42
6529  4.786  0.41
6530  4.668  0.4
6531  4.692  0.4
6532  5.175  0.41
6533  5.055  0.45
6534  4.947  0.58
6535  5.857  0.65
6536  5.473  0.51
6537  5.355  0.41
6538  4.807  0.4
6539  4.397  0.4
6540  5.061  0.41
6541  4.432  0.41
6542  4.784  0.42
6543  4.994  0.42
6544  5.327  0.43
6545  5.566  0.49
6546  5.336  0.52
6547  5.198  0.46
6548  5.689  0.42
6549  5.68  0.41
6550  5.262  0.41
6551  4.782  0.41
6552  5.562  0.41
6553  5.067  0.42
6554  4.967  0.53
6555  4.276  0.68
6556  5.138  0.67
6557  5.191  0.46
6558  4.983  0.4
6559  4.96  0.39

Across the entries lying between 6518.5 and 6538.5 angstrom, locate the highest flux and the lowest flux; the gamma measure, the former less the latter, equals 1.19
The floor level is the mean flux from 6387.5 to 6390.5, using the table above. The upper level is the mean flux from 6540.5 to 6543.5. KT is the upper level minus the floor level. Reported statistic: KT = -0.40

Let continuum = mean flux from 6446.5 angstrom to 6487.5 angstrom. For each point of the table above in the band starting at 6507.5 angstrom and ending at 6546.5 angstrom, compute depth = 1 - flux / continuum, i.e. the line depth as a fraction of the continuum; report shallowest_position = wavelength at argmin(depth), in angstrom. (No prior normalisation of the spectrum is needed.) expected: 6535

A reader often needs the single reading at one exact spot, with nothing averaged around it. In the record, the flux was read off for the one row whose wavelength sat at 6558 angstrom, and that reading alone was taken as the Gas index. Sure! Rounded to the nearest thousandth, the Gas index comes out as 4.983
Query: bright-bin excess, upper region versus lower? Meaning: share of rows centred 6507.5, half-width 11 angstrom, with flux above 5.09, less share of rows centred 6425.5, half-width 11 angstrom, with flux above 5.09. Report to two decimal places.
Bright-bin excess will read -0.14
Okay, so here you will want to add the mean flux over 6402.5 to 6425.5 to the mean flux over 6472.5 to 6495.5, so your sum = 10.5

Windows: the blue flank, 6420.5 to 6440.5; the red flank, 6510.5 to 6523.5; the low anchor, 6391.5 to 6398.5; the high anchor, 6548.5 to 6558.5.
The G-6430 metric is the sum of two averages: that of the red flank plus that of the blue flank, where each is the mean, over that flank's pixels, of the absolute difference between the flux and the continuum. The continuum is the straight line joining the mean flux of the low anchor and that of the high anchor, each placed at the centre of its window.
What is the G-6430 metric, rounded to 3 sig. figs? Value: 0.649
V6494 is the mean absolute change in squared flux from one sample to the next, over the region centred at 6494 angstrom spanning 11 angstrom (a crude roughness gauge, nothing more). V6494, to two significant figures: 3.7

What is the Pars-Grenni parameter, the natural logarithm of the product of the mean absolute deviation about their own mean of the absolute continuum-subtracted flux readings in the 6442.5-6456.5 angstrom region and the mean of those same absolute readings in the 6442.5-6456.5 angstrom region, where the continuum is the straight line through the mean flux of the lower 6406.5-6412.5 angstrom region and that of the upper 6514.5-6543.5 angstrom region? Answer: -2.43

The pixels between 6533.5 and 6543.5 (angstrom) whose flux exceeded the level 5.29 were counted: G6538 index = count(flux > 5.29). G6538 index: 3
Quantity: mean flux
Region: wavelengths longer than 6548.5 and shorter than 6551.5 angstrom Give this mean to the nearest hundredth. 5.24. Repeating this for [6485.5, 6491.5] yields 5.36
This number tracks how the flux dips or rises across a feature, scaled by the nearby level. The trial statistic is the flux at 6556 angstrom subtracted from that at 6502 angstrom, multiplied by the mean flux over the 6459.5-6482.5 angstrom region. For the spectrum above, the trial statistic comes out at 1.1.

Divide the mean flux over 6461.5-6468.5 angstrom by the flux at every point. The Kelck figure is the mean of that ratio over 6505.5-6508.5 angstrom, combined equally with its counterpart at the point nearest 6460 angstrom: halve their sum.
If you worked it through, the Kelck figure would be 1.23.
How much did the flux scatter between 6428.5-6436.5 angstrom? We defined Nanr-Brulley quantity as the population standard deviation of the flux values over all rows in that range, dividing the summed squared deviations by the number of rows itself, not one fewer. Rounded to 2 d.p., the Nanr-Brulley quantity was 0.30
